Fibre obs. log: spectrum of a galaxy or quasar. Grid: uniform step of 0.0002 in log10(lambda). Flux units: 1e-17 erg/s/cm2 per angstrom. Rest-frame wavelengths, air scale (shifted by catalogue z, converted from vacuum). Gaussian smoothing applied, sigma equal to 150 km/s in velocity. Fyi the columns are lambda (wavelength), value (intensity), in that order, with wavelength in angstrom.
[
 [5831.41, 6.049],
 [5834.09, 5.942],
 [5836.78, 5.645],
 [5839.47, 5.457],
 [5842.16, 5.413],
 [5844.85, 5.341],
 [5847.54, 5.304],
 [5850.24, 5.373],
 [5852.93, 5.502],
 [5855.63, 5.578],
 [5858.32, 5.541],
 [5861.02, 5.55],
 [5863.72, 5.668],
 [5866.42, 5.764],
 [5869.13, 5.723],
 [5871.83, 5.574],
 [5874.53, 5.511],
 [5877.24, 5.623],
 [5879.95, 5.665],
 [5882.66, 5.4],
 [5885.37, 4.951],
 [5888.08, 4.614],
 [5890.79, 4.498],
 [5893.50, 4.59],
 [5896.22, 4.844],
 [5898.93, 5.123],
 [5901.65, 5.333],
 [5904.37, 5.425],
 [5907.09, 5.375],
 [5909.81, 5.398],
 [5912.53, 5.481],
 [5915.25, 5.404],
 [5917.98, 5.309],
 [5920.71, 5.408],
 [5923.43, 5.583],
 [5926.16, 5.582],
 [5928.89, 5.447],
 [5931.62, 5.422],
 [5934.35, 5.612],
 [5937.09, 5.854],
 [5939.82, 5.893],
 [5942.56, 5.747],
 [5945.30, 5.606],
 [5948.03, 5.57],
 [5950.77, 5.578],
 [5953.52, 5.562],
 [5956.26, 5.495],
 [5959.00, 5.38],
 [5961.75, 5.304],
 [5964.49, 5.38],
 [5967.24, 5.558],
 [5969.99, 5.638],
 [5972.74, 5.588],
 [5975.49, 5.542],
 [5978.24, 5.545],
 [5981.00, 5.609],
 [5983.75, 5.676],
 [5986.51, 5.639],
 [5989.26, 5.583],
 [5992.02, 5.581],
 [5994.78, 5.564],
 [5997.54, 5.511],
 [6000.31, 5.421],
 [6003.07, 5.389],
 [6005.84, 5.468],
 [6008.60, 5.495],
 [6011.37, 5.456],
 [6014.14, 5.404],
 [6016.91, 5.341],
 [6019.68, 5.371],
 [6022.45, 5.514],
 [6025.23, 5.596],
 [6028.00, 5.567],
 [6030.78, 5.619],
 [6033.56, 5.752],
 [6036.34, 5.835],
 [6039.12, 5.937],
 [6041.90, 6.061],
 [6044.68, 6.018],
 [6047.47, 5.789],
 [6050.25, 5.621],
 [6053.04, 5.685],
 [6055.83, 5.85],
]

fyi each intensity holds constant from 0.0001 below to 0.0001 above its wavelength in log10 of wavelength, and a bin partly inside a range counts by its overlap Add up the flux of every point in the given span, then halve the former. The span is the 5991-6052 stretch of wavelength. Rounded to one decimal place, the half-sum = 61.7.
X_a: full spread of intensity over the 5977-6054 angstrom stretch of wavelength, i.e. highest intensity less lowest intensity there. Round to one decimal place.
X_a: 0.7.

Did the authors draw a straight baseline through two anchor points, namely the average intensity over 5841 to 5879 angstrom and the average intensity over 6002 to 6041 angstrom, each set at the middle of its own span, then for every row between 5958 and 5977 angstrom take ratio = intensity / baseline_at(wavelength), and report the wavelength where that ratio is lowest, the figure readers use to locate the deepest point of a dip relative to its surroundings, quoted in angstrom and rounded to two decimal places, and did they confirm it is 5961.75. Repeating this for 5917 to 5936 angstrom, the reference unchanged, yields 5917.98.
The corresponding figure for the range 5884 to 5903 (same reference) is 5890.79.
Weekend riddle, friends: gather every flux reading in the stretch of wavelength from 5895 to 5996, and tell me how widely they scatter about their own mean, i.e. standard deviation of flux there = 0.19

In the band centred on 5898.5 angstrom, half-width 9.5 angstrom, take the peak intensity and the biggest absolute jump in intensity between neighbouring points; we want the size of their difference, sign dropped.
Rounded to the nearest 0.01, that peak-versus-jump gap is 5.15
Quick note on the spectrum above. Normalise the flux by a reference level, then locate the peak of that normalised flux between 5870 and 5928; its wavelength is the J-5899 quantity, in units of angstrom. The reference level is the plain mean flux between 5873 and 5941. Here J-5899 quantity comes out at 5879.95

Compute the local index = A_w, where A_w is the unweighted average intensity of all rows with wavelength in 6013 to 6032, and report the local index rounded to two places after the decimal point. 5.49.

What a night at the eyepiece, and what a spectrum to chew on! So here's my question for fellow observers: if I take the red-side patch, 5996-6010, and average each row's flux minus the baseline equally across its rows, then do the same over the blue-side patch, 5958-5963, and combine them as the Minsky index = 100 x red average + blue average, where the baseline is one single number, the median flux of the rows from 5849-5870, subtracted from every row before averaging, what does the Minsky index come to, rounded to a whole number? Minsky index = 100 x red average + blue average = -11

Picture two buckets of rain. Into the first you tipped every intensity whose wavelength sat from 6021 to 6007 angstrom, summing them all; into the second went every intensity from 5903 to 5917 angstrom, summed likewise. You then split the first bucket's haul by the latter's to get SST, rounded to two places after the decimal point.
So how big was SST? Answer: 1.00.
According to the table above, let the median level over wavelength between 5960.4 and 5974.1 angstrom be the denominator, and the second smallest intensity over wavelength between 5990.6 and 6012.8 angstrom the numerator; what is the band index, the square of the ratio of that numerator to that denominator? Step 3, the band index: 0.95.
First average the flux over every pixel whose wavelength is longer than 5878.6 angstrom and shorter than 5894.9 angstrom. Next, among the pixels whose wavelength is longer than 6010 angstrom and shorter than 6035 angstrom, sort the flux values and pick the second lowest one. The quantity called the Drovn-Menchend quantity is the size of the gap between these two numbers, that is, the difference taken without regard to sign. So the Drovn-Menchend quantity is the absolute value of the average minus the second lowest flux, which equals 0.42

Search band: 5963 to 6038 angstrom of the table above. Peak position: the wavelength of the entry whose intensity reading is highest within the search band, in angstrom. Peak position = 6036.34 angstrom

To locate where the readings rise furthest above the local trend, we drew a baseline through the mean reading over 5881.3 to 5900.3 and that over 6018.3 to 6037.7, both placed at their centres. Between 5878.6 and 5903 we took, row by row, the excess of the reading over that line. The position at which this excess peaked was 5879.95 angstrom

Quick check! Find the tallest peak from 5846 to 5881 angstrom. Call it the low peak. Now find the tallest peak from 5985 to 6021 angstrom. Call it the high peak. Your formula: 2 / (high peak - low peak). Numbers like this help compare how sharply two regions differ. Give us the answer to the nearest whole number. -16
